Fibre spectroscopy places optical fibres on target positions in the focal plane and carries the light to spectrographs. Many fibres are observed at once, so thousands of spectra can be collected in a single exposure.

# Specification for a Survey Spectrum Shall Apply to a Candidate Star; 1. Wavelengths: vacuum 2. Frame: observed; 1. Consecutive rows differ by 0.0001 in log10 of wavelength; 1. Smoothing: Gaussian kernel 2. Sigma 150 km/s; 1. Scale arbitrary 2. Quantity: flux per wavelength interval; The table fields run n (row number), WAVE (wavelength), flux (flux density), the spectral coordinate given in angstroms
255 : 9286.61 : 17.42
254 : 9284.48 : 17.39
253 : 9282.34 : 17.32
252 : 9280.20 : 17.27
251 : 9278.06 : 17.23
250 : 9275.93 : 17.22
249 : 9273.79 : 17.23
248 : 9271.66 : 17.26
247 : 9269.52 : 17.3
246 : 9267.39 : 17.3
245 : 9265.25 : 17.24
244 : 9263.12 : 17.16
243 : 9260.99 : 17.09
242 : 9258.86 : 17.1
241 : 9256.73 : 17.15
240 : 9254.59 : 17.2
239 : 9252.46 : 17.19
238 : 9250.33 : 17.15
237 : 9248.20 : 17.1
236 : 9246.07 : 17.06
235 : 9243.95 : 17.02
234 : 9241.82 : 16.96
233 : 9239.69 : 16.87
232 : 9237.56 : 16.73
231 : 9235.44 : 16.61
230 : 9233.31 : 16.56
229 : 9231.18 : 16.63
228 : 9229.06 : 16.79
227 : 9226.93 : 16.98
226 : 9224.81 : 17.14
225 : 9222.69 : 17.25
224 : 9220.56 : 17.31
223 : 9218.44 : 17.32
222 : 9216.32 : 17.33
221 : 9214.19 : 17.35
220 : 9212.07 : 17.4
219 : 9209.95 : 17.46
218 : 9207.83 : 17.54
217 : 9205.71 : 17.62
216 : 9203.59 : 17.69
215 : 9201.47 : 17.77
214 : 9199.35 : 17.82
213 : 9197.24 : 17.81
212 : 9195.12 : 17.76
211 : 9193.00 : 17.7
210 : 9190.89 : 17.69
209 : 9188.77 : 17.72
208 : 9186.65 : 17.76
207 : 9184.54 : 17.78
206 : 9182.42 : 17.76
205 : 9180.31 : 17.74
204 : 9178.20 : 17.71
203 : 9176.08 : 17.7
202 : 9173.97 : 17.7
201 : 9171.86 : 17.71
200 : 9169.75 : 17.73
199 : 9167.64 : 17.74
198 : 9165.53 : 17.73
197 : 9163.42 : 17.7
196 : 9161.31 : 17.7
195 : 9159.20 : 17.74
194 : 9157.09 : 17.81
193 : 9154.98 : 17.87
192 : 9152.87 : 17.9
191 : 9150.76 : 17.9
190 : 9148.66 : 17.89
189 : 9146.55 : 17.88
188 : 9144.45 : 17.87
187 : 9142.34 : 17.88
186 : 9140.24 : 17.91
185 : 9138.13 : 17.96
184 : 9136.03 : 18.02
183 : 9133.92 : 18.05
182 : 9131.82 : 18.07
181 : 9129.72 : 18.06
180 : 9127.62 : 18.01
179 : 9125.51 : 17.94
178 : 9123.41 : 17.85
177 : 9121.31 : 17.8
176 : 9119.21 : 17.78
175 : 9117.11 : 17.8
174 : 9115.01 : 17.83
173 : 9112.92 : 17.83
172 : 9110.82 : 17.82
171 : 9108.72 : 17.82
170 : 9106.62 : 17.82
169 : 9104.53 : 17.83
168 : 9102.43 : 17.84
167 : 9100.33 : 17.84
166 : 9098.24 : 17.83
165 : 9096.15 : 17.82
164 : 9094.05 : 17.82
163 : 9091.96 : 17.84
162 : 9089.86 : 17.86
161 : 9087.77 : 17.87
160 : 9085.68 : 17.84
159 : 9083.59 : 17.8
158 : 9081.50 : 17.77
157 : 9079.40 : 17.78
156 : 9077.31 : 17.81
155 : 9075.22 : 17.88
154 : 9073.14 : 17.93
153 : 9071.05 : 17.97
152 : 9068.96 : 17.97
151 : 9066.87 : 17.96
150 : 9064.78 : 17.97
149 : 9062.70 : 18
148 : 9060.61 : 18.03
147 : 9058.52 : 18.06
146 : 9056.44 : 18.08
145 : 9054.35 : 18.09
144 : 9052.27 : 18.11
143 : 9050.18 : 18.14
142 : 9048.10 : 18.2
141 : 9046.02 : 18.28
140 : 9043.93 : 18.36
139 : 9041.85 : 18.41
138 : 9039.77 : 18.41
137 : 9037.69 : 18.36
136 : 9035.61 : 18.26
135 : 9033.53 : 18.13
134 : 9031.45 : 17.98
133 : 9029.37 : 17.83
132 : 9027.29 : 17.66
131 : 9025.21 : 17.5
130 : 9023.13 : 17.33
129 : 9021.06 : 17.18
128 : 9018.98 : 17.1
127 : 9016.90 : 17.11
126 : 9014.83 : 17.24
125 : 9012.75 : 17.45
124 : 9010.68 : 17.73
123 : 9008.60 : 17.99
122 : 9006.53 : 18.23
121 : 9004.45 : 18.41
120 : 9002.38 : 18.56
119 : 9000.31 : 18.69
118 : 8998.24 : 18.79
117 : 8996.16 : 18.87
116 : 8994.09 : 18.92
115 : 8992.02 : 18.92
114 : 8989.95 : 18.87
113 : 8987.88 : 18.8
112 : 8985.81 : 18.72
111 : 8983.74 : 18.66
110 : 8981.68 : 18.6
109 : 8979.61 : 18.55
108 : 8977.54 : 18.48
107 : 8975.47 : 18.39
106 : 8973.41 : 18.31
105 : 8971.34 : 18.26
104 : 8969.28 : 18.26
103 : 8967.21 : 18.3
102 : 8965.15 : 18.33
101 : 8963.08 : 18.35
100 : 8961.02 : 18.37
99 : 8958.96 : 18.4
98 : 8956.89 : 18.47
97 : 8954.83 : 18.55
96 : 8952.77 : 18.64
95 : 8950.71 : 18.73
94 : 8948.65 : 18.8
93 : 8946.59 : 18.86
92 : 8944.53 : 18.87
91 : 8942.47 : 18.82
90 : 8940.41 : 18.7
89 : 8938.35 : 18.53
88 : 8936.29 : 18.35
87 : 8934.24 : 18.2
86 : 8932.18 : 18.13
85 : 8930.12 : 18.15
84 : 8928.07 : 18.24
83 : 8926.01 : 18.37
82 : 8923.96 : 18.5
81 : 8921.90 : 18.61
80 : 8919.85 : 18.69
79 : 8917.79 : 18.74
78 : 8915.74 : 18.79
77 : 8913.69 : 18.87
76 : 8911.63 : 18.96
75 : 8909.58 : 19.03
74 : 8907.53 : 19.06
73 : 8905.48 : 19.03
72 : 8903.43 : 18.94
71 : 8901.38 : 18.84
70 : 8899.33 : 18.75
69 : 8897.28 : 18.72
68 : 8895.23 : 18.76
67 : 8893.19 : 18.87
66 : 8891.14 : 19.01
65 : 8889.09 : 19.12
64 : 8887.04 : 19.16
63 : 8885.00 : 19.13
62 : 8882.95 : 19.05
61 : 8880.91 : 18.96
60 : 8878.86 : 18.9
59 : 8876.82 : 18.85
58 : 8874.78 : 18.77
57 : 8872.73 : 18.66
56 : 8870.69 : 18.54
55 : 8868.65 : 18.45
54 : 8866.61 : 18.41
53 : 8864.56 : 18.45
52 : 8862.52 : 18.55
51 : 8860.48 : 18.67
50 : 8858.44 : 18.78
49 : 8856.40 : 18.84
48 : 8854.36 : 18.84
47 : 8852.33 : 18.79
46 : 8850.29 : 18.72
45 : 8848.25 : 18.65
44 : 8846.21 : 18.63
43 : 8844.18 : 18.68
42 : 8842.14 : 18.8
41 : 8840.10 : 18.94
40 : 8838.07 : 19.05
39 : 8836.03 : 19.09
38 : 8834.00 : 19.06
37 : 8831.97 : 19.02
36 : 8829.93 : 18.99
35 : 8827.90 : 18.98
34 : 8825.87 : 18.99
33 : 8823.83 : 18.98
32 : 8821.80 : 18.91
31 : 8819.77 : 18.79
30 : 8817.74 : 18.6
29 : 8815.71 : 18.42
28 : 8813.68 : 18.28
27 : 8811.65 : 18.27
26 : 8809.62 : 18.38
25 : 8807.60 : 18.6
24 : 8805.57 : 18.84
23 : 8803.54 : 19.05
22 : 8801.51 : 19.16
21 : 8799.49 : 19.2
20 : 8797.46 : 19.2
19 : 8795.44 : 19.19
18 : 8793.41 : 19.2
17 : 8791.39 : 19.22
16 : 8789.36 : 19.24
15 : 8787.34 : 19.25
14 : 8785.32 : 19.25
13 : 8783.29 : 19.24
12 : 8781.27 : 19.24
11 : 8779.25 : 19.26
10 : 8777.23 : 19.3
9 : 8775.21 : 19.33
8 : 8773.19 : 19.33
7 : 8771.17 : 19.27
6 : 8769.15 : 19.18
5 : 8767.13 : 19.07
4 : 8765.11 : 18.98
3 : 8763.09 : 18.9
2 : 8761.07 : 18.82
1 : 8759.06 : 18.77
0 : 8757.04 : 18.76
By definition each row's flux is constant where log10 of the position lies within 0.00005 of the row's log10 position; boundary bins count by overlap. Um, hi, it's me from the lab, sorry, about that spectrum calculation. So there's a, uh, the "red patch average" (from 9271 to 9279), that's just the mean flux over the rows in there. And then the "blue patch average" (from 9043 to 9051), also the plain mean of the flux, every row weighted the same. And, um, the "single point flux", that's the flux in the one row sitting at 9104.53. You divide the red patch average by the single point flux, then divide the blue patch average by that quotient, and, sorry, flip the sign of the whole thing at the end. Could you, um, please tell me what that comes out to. -18.9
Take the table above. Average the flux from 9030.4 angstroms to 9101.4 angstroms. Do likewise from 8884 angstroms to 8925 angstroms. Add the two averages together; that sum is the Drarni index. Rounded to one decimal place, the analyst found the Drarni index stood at 36.9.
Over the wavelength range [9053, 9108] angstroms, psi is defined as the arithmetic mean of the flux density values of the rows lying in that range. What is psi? 17.9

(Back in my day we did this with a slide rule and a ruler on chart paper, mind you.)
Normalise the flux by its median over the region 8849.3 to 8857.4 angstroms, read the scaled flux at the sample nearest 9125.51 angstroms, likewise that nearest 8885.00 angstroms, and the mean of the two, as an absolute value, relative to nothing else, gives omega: 0.985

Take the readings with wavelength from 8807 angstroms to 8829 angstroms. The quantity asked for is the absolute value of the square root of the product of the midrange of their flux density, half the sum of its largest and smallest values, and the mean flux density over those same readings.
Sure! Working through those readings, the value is 18.6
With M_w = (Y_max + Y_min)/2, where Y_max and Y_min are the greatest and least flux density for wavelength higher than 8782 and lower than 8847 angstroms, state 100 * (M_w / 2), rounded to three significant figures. 938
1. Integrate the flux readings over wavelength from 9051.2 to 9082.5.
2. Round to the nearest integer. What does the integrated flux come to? 562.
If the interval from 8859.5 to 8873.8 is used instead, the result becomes 265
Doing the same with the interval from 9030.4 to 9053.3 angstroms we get 418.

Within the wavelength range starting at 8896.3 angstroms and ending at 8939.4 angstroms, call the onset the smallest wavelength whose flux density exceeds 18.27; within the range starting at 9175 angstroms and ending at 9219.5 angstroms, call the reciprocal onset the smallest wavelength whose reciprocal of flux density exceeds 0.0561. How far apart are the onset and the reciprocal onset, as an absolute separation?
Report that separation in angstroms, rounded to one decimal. 278.8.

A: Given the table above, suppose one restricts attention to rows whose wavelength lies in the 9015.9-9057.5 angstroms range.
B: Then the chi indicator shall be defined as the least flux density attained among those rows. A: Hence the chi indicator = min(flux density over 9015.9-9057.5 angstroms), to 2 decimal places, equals 17.10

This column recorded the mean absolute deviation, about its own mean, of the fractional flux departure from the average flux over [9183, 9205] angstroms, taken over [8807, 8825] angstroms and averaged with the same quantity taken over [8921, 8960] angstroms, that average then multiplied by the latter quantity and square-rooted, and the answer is 0.011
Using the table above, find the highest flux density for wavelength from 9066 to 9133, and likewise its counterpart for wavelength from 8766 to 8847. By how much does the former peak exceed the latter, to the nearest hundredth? -1.26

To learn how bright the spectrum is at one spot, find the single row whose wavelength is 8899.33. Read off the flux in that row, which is 18.75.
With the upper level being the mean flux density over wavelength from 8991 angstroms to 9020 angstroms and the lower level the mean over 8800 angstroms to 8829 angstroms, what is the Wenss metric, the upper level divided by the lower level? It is 0.97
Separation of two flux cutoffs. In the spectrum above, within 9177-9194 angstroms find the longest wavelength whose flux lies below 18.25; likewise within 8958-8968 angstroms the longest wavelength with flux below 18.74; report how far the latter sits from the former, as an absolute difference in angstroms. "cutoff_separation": 225.8 angstroms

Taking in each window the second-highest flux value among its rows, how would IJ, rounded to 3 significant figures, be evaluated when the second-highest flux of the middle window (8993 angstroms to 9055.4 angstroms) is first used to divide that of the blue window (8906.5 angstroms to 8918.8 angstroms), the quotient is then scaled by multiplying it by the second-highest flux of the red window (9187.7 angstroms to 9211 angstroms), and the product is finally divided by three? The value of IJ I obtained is 5.99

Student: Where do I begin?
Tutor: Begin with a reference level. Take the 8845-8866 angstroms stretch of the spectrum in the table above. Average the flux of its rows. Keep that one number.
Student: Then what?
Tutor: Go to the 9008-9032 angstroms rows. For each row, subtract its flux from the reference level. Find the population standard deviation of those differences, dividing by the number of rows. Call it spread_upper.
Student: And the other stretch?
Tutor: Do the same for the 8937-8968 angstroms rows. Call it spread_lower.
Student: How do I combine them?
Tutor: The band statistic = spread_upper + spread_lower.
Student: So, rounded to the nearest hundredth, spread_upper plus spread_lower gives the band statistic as 0.51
